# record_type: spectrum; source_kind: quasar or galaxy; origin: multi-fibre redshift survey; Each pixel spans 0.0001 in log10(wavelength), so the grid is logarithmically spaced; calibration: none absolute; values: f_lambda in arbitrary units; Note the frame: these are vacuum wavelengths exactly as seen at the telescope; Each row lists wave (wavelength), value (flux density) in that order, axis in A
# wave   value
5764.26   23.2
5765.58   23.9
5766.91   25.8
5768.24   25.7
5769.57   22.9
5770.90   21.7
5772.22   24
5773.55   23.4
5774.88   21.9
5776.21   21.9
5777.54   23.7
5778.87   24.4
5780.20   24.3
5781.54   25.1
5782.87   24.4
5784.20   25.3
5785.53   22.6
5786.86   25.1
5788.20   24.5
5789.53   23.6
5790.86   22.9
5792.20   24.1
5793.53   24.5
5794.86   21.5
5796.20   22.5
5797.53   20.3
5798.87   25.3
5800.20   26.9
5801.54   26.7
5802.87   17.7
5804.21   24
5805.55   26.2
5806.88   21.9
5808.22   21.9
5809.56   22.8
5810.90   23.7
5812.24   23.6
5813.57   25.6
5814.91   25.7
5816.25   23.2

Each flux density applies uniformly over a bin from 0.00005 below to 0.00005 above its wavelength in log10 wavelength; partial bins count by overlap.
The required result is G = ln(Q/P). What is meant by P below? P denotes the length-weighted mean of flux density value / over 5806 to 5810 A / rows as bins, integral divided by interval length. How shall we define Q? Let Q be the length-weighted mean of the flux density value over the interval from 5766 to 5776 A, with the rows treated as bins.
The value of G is 0.051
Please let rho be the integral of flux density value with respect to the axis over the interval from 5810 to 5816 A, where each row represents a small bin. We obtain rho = 147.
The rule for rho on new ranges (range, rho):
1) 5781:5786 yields 122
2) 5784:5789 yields 121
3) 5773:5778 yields 113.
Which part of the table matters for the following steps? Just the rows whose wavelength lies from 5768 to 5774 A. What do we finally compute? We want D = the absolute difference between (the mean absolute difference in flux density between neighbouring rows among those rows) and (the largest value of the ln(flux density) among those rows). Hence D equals 1.5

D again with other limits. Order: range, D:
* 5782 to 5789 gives 1.6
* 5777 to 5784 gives 2.6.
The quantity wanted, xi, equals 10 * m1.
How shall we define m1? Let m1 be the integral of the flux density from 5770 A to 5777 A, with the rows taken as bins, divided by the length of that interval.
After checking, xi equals 226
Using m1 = 22.6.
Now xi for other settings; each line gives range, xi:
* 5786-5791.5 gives 240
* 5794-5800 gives 228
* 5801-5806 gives 235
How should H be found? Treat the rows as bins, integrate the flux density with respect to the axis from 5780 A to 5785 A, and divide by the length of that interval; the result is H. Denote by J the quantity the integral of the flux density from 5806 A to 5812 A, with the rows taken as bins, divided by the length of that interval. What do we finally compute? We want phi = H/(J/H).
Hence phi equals 26.9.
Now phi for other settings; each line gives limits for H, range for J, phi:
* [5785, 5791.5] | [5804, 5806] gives 22.4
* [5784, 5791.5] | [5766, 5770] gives 23.1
